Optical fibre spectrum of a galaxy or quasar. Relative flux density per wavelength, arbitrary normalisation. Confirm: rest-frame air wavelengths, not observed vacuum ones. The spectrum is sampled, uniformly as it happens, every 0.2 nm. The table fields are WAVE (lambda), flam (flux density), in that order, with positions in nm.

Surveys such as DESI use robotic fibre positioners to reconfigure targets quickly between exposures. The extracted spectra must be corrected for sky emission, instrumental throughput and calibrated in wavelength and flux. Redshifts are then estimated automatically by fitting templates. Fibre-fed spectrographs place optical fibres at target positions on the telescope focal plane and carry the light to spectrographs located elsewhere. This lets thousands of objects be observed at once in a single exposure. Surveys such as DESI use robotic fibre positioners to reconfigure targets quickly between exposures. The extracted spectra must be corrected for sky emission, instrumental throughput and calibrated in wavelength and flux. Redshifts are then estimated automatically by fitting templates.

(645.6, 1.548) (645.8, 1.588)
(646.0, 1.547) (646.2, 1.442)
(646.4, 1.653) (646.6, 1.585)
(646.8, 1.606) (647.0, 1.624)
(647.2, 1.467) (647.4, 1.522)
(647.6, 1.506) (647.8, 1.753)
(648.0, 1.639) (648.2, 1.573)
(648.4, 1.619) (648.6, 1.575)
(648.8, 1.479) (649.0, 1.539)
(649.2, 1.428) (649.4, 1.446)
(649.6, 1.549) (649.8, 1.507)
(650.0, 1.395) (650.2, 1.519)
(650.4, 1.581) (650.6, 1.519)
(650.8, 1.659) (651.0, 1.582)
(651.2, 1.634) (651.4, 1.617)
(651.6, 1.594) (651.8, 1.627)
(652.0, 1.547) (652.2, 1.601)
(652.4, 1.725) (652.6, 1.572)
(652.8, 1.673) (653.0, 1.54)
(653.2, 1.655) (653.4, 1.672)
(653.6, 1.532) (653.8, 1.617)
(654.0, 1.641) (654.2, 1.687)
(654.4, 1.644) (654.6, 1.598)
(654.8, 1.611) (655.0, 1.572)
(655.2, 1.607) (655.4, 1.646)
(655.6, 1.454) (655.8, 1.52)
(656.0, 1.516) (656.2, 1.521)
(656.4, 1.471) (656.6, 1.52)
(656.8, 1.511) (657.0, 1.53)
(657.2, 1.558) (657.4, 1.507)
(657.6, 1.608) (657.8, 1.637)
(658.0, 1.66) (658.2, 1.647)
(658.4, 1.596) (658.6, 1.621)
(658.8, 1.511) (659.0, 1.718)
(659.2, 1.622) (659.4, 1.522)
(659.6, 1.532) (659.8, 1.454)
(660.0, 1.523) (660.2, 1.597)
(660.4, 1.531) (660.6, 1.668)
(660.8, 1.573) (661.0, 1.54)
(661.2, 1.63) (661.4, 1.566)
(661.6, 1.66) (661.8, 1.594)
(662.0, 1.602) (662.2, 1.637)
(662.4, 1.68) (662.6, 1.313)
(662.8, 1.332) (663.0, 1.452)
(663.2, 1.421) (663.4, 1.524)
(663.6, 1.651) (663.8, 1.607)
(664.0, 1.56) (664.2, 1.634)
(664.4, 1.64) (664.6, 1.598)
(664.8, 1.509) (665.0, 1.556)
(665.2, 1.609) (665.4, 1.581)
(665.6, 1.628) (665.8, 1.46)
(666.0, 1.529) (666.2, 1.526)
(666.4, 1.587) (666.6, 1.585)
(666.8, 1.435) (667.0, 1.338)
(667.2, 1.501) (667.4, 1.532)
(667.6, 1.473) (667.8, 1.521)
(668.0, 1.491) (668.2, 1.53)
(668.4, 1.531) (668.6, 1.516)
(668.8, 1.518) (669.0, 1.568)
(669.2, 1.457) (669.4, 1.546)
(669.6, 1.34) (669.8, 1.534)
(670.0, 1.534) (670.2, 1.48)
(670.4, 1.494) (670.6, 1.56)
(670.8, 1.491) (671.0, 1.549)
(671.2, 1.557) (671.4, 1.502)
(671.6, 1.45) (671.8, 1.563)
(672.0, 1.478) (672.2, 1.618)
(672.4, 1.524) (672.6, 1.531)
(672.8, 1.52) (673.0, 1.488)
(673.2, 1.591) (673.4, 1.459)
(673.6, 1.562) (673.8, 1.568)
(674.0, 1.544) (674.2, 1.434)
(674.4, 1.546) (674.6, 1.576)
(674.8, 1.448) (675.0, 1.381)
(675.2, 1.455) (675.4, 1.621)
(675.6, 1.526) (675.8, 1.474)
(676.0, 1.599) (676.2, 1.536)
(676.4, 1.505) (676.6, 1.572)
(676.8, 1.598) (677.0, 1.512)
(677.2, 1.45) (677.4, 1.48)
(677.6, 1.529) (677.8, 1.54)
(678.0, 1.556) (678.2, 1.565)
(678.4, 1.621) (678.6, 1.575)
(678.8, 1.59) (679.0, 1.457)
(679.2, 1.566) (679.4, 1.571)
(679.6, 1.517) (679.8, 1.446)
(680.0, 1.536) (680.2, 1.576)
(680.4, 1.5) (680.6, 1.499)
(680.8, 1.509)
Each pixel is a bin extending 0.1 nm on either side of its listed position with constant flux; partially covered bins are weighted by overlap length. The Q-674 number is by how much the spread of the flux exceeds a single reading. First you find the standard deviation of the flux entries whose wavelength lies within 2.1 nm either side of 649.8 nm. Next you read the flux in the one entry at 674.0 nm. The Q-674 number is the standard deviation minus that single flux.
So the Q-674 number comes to -1.46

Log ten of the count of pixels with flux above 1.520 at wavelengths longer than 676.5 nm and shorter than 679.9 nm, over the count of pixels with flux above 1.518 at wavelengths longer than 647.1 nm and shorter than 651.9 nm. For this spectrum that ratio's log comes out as -0.2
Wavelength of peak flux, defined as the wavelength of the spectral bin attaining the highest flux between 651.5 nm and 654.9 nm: 652.4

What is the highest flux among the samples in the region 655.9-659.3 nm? 1.718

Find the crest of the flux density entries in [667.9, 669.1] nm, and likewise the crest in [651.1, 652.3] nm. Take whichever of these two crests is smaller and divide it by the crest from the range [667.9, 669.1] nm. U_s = 1.00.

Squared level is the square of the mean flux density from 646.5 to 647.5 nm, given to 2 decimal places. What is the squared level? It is 2.44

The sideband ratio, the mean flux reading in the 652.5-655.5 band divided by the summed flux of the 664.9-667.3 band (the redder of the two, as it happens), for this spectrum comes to 0.088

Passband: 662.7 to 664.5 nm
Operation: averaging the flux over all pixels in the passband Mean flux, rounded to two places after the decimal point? 1.54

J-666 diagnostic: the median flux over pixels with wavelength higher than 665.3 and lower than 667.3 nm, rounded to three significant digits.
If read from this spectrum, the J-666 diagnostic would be 1.53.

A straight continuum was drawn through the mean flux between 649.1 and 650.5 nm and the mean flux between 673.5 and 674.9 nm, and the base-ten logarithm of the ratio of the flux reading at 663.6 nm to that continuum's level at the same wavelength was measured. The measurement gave 0.039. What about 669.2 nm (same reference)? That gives -0.018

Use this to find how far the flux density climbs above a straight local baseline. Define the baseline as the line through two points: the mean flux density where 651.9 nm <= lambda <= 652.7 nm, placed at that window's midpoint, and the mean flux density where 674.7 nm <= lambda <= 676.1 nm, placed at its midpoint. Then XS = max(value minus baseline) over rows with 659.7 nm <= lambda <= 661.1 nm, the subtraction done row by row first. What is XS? 0.097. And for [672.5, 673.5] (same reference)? 0.080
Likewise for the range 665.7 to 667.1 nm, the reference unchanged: 0.043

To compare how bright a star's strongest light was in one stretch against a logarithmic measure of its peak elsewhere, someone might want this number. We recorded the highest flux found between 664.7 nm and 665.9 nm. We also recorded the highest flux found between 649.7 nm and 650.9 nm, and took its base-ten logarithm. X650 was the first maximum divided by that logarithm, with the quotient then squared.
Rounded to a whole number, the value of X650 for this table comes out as 55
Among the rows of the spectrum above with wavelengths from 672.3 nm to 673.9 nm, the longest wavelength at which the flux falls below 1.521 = 673.4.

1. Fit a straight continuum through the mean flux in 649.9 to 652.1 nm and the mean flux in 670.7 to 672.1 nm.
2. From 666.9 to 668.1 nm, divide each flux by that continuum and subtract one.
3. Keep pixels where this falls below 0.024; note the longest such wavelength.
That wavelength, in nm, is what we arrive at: 668.0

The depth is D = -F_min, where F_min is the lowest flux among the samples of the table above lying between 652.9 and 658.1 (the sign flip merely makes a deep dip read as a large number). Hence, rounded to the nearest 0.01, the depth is -1.45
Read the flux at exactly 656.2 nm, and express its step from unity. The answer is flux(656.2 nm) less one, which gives 0.52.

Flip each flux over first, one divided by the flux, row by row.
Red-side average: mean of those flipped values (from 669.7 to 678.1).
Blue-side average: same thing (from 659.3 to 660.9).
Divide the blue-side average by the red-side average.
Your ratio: 0.98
